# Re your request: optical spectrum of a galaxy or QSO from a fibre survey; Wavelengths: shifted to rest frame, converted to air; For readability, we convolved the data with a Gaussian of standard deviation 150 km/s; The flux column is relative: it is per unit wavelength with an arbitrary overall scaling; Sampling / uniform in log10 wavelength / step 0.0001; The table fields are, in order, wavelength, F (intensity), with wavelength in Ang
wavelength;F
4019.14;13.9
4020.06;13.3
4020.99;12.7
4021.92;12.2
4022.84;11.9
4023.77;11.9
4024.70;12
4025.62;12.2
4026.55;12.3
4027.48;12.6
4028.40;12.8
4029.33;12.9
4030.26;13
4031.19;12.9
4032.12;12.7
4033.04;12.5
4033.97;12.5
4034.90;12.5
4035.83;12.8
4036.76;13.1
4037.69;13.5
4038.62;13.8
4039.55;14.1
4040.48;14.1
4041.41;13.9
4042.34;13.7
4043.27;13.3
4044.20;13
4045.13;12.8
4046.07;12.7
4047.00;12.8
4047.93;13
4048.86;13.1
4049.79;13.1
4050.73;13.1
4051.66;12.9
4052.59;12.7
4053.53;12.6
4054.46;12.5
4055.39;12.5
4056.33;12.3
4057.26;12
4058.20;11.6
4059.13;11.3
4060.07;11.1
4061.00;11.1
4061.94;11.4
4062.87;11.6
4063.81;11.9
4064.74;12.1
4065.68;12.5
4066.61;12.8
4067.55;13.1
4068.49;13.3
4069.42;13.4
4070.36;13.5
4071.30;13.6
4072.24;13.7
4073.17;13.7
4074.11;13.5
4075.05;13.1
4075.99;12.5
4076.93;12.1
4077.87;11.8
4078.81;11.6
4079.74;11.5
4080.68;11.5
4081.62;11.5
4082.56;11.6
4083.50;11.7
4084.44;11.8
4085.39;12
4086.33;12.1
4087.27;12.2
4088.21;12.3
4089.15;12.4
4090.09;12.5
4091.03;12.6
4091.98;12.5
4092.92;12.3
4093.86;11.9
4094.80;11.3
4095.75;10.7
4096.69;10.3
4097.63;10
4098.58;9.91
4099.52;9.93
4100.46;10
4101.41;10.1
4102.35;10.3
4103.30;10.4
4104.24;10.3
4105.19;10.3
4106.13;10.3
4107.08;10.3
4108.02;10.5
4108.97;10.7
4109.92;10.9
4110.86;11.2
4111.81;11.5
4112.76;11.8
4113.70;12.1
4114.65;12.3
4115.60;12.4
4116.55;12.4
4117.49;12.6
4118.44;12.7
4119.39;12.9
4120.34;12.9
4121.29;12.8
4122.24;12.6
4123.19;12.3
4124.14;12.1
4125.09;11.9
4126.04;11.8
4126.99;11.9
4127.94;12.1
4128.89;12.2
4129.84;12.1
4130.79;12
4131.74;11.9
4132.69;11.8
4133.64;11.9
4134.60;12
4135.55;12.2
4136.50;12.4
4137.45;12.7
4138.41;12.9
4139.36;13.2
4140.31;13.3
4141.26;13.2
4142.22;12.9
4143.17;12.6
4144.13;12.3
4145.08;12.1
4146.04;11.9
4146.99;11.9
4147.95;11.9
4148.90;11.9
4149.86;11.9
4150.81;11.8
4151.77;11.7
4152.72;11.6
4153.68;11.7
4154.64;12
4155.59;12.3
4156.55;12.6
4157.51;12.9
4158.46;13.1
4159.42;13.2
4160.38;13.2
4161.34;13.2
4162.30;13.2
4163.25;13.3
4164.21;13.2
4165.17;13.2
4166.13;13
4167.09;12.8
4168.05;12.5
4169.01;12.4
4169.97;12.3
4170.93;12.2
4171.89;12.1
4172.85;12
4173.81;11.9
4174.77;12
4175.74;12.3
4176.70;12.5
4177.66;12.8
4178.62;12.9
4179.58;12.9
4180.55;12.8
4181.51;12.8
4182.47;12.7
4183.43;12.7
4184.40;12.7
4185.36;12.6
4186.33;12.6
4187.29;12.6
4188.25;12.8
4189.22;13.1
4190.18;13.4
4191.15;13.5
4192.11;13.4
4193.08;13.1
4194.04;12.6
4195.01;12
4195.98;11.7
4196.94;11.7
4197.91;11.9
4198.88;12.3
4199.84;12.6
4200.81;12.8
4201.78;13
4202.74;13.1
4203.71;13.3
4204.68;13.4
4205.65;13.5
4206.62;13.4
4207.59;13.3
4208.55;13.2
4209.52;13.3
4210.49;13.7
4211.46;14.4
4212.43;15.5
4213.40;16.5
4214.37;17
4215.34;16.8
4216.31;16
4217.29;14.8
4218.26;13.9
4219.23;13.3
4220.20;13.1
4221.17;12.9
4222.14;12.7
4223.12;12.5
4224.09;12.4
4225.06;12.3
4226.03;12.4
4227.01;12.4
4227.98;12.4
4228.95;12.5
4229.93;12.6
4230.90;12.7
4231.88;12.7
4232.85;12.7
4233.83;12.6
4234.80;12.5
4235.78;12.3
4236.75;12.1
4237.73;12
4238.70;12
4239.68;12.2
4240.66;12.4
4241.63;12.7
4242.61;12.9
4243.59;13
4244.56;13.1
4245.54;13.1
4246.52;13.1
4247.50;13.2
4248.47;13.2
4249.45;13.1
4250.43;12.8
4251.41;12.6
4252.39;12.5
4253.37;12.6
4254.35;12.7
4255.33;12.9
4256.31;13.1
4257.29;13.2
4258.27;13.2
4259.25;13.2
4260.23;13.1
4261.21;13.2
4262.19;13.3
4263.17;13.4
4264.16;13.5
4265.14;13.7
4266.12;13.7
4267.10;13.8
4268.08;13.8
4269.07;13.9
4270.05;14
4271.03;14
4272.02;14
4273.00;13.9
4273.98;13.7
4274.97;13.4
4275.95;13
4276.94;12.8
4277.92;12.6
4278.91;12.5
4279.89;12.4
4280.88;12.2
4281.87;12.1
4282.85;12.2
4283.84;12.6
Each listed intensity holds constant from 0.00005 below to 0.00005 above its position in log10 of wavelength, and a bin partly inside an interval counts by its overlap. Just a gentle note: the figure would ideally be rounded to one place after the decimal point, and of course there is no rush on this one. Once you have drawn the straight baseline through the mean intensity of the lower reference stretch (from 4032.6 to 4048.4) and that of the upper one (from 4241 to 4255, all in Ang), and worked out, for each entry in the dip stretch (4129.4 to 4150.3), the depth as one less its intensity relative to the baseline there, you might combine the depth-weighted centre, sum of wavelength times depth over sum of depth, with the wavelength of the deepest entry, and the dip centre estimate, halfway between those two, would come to 4136.2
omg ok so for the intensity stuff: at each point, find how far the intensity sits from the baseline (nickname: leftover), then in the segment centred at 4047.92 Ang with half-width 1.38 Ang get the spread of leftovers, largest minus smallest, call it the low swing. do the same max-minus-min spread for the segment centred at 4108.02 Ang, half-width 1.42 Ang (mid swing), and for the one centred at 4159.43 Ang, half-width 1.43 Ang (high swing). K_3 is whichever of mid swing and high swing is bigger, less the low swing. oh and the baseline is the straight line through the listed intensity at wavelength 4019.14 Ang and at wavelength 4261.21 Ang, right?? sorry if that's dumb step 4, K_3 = 0.10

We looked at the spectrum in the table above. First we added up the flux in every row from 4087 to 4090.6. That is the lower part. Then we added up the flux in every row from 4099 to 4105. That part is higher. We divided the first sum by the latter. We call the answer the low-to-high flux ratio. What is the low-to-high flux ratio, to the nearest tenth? 0.8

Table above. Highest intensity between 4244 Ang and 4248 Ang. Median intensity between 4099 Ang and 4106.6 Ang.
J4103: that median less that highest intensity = -2.9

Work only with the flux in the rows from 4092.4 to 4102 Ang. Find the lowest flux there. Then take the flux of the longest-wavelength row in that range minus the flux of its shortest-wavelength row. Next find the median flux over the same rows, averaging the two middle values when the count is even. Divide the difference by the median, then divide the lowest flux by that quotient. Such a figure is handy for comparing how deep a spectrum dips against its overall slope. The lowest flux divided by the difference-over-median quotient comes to -46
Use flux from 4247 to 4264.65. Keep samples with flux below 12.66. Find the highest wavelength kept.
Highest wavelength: 4253.37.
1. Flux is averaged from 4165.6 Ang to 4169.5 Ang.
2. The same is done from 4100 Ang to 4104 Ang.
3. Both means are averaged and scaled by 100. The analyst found 1144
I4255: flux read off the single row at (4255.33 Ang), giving 12.9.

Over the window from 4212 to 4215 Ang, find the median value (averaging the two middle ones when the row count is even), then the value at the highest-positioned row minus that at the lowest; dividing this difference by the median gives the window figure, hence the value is 0.091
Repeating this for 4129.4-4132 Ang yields -0.017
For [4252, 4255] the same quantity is 0.016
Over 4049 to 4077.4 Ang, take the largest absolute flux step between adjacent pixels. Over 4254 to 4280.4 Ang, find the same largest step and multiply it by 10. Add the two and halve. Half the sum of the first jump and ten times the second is 2.3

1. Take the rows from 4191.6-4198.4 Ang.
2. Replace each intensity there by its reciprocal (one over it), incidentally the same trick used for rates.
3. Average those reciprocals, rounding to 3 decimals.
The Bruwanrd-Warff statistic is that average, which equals 0.081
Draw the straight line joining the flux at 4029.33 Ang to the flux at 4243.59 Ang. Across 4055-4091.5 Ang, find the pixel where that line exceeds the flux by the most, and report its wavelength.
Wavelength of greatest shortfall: 4061.00 Ang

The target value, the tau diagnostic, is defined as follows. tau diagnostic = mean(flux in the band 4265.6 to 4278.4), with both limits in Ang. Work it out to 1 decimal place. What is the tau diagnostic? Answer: 13.6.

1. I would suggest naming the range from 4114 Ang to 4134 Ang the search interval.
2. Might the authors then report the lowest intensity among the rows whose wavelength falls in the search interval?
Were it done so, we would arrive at 11.8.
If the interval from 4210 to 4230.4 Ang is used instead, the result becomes 12.3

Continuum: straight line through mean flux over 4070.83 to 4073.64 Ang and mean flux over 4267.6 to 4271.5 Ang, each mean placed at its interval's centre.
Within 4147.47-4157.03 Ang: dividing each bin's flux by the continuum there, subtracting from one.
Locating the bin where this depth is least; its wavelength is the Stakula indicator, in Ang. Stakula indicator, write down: 4156.55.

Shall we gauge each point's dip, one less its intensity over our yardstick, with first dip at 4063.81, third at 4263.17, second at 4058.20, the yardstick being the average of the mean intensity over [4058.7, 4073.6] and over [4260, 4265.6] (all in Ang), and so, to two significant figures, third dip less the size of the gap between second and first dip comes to -0.059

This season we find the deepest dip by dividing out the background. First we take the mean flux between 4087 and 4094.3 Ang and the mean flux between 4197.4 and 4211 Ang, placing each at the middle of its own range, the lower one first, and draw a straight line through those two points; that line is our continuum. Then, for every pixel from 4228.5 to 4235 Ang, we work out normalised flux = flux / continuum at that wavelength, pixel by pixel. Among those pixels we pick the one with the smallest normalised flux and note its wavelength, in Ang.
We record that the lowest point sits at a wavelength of 4234.80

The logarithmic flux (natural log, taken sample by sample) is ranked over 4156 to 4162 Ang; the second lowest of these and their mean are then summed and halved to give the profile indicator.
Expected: 2.56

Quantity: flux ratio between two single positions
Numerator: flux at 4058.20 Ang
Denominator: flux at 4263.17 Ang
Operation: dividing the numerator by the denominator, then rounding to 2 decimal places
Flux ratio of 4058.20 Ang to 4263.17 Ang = 0.87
